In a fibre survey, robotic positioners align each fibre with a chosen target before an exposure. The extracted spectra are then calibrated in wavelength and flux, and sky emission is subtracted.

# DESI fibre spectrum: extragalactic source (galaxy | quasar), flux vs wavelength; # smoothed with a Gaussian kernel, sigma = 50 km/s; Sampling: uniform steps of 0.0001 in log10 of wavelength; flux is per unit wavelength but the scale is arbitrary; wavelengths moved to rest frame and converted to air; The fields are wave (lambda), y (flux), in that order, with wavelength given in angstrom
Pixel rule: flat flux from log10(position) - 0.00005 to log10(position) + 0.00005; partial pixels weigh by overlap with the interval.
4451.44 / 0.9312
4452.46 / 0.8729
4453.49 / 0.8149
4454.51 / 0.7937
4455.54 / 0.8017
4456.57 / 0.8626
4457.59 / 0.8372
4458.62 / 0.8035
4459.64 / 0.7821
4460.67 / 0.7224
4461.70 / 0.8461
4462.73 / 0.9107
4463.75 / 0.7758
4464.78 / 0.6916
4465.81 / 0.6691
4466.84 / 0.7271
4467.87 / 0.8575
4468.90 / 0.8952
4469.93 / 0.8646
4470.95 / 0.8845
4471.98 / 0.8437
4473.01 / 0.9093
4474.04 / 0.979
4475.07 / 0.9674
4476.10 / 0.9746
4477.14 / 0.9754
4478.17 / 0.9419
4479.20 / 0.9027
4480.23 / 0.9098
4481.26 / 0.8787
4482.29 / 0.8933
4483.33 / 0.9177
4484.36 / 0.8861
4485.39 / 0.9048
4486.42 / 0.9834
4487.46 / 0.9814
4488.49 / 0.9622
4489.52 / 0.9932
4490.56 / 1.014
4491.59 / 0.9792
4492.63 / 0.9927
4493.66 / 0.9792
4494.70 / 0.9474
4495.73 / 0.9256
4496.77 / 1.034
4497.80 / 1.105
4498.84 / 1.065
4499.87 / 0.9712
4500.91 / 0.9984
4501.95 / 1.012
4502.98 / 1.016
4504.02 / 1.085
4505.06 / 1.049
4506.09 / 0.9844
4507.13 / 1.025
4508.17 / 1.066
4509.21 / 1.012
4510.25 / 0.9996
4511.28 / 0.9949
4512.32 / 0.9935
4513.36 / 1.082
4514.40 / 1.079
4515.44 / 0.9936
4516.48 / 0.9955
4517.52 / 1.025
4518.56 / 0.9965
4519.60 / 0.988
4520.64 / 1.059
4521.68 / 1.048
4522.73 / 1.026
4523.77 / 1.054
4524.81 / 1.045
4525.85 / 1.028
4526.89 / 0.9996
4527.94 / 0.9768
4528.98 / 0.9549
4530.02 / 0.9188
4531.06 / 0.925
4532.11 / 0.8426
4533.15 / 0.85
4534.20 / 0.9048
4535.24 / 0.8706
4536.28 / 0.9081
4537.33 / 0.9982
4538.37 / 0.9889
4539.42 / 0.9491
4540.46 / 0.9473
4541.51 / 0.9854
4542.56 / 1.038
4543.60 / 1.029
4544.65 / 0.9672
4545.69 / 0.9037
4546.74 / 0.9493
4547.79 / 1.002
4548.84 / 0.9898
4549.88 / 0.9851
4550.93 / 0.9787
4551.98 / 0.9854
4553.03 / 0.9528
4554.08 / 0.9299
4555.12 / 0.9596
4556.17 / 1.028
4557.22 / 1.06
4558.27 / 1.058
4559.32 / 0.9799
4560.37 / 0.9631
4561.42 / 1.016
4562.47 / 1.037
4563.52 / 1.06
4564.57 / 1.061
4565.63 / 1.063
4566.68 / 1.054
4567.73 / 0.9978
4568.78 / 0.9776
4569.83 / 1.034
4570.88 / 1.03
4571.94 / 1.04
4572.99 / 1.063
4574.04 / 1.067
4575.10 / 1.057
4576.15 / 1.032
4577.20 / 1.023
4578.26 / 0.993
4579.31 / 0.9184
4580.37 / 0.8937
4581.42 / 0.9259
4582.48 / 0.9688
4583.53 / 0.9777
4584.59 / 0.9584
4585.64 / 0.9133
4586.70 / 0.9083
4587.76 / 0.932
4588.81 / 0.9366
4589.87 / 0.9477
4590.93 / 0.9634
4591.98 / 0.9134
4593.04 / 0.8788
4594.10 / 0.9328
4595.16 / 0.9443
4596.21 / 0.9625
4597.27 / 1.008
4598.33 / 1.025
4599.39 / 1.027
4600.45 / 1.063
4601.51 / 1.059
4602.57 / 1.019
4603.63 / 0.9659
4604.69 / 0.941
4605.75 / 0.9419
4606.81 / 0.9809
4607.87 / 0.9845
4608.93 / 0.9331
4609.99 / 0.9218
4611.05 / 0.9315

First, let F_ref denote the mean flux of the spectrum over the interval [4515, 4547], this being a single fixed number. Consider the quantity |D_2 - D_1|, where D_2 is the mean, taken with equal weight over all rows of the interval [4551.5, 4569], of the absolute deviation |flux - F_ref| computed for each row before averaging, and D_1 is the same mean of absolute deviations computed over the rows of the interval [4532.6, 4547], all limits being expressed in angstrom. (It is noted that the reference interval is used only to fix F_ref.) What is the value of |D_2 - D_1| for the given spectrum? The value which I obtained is 0.001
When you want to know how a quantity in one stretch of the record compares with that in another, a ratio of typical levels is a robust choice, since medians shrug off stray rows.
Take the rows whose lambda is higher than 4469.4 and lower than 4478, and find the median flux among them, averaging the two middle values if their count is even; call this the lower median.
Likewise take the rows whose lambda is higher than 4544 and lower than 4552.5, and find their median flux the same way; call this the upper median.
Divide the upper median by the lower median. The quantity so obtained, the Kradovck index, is 1.046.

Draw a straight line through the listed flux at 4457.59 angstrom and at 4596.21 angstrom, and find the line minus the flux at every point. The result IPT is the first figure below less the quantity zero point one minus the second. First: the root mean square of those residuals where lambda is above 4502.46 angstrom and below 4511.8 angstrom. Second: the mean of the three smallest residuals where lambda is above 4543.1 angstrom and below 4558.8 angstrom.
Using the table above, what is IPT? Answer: -0.078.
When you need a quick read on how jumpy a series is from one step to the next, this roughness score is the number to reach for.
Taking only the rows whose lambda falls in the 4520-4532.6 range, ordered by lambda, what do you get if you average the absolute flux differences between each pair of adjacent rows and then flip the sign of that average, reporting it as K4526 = -0.026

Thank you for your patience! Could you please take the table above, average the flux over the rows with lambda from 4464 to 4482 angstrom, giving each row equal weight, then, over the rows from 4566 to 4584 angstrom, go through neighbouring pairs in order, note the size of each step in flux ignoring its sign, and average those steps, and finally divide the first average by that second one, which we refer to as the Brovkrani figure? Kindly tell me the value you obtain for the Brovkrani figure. 32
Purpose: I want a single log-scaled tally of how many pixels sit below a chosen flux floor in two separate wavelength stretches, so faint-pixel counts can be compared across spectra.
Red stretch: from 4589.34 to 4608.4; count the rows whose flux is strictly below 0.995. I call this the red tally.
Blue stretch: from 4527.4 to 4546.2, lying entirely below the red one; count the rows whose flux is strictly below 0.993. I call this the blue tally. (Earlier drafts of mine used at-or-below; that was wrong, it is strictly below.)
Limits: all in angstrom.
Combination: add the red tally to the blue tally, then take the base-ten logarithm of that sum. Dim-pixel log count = 1.43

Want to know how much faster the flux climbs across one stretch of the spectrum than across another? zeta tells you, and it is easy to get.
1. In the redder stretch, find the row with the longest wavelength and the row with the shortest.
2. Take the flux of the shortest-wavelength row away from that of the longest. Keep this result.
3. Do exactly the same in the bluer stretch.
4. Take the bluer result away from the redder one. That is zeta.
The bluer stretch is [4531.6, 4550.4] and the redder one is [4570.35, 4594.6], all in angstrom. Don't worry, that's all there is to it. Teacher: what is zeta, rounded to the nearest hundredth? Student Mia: -0.24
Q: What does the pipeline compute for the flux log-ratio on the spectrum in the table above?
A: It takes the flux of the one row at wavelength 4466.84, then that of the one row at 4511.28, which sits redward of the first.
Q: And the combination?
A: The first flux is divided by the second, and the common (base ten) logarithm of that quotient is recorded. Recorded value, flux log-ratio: -0.14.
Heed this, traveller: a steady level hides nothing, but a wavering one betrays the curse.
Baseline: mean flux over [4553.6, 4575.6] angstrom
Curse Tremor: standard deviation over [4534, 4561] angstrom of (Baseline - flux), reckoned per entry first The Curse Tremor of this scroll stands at 0.047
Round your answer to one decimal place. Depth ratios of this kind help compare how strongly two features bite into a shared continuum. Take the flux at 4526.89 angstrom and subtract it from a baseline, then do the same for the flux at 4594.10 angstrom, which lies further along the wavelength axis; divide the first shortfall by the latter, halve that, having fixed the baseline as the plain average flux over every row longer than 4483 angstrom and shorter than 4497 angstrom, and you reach -0.6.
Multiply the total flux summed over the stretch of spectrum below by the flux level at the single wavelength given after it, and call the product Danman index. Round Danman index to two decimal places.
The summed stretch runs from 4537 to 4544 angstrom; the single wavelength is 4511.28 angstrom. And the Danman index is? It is 6.90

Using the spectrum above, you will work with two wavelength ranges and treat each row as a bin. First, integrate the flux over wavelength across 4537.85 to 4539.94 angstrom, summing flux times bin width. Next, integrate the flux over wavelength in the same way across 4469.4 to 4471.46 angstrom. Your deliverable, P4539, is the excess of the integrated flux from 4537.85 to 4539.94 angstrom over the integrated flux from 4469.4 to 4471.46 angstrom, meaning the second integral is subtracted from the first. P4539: 0.22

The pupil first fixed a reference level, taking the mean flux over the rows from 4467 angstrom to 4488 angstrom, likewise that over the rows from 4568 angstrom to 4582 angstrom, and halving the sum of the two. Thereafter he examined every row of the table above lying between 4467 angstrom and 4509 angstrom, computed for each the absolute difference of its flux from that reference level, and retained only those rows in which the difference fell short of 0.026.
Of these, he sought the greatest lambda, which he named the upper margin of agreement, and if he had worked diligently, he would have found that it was 4506.09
